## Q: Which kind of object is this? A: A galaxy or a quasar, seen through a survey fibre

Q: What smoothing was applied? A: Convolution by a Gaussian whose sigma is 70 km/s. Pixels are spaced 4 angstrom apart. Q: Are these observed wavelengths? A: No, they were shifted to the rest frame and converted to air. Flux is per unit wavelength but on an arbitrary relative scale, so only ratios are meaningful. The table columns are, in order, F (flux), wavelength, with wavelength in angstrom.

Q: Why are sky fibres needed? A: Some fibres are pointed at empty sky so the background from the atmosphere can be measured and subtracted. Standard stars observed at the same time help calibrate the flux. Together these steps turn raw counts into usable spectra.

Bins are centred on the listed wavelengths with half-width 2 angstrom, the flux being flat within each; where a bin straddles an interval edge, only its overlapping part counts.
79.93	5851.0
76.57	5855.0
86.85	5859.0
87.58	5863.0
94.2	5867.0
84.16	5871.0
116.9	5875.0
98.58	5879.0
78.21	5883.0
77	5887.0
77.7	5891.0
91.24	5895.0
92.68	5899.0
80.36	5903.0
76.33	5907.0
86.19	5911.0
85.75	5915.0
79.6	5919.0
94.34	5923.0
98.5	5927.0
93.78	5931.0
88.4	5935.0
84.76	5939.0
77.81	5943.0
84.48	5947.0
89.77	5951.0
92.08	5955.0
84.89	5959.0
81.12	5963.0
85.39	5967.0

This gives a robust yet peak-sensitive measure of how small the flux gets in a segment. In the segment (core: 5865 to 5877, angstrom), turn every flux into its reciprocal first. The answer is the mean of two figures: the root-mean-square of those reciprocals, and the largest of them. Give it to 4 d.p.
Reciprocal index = 0.0112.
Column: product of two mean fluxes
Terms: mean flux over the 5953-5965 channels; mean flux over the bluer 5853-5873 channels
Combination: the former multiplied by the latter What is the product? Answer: 7388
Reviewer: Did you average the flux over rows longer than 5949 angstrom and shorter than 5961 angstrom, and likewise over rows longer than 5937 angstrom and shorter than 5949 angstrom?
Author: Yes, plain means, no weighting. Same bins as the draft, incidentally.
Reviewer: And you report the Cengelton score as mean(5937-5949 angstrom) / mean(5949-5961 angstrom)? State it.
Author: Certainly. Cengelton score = 0.926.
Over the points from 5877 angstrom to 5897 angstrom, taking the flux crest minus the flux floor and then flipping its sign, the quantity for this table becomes -22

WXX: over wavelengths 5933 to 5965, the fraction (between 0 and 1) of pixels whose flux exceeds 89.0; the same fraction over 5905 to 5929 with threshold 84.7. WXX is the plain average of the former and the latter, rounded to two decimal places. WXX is 0.46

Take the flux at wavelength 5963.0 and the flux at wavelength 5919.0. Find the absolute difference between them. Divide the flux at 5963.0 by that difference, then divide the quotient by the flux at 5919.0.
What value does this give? 0.67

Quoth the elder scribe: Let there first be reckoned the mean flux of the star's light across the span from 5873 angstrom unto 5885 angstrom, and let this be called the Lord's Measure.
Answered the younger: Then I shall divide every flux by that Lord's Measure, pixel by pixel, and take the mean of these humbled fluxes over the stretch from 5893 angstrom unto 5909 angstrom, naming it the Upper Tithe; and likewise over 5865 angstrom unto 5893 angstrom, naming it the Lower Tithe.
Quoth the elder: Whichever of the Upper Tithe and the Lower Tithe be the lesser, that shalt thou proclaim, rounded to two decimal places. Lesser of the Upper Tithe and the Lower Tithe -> 0.87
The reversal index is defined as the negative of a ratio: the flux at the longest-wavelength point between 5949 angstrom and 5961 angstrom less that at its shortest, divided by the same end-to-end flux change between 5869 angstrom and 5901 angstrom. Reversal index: 0.57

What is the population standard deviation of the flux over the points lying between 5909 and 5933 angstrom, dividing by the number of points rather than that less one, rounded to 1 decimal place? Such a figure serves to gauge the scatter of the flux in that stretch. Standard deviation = 6.4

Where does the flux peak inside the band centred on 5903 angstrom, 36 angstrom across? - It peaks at 5899.0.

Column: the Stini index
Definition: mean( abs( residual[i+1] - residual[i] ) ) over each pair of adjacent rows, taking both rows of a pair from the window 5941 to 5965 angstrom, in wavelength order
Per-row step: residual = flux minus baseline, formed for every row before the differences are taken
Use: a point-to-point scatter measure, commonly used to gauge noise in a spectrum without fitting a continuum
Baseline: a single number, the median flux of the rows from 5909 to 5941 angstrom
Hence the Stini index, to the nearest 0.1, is 5.0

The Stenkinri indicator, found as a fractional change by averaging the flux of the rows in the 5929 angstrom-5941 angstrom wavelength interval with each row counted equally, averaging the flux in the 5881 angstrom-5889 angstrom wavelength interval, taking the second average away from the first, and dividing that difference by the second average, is 0.15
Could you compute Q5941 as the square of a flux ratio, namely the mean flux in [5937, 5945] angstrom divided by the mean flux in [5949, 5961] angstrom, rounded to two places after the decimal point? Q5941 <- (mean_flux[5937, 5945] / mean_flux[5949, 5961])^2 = 0.84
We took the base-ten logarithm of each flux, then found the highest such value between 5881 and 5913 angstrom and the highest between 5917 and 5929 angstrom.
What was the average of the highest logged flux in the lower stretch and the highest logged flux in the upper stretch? 1.98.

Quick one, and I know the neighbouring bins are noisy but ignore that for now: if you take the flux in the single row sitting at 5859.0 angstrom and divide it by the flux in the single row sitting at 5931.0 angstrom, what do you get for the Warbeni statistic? 0.93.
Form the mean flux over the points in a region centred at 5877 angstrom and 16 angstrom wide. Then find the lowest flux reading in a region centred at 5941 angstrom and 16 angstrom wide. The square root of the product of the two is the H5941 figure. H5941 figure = 85.7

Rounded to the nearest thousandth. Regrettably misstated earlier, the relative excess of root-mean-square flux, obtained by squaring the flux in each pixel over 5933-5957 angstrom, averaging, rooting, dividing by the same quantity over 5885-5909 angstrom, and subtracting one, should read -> 0.042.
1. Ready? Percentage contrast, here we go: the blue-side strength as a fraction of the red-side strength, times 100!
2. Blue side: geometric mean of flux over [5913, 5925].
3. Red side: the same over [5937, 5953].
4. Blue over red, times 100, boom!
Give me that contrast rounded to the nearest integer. 103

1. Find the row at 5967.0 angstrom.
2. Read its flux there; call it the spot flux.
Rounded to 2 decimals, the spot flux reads 85.39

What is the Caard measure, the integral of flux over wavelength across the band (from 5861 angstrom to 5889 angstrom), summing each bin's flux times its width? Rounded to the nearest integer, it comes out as 2547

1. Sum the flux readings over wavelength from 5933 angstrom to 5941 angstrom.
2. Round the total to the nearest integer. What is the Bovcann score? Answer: 173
